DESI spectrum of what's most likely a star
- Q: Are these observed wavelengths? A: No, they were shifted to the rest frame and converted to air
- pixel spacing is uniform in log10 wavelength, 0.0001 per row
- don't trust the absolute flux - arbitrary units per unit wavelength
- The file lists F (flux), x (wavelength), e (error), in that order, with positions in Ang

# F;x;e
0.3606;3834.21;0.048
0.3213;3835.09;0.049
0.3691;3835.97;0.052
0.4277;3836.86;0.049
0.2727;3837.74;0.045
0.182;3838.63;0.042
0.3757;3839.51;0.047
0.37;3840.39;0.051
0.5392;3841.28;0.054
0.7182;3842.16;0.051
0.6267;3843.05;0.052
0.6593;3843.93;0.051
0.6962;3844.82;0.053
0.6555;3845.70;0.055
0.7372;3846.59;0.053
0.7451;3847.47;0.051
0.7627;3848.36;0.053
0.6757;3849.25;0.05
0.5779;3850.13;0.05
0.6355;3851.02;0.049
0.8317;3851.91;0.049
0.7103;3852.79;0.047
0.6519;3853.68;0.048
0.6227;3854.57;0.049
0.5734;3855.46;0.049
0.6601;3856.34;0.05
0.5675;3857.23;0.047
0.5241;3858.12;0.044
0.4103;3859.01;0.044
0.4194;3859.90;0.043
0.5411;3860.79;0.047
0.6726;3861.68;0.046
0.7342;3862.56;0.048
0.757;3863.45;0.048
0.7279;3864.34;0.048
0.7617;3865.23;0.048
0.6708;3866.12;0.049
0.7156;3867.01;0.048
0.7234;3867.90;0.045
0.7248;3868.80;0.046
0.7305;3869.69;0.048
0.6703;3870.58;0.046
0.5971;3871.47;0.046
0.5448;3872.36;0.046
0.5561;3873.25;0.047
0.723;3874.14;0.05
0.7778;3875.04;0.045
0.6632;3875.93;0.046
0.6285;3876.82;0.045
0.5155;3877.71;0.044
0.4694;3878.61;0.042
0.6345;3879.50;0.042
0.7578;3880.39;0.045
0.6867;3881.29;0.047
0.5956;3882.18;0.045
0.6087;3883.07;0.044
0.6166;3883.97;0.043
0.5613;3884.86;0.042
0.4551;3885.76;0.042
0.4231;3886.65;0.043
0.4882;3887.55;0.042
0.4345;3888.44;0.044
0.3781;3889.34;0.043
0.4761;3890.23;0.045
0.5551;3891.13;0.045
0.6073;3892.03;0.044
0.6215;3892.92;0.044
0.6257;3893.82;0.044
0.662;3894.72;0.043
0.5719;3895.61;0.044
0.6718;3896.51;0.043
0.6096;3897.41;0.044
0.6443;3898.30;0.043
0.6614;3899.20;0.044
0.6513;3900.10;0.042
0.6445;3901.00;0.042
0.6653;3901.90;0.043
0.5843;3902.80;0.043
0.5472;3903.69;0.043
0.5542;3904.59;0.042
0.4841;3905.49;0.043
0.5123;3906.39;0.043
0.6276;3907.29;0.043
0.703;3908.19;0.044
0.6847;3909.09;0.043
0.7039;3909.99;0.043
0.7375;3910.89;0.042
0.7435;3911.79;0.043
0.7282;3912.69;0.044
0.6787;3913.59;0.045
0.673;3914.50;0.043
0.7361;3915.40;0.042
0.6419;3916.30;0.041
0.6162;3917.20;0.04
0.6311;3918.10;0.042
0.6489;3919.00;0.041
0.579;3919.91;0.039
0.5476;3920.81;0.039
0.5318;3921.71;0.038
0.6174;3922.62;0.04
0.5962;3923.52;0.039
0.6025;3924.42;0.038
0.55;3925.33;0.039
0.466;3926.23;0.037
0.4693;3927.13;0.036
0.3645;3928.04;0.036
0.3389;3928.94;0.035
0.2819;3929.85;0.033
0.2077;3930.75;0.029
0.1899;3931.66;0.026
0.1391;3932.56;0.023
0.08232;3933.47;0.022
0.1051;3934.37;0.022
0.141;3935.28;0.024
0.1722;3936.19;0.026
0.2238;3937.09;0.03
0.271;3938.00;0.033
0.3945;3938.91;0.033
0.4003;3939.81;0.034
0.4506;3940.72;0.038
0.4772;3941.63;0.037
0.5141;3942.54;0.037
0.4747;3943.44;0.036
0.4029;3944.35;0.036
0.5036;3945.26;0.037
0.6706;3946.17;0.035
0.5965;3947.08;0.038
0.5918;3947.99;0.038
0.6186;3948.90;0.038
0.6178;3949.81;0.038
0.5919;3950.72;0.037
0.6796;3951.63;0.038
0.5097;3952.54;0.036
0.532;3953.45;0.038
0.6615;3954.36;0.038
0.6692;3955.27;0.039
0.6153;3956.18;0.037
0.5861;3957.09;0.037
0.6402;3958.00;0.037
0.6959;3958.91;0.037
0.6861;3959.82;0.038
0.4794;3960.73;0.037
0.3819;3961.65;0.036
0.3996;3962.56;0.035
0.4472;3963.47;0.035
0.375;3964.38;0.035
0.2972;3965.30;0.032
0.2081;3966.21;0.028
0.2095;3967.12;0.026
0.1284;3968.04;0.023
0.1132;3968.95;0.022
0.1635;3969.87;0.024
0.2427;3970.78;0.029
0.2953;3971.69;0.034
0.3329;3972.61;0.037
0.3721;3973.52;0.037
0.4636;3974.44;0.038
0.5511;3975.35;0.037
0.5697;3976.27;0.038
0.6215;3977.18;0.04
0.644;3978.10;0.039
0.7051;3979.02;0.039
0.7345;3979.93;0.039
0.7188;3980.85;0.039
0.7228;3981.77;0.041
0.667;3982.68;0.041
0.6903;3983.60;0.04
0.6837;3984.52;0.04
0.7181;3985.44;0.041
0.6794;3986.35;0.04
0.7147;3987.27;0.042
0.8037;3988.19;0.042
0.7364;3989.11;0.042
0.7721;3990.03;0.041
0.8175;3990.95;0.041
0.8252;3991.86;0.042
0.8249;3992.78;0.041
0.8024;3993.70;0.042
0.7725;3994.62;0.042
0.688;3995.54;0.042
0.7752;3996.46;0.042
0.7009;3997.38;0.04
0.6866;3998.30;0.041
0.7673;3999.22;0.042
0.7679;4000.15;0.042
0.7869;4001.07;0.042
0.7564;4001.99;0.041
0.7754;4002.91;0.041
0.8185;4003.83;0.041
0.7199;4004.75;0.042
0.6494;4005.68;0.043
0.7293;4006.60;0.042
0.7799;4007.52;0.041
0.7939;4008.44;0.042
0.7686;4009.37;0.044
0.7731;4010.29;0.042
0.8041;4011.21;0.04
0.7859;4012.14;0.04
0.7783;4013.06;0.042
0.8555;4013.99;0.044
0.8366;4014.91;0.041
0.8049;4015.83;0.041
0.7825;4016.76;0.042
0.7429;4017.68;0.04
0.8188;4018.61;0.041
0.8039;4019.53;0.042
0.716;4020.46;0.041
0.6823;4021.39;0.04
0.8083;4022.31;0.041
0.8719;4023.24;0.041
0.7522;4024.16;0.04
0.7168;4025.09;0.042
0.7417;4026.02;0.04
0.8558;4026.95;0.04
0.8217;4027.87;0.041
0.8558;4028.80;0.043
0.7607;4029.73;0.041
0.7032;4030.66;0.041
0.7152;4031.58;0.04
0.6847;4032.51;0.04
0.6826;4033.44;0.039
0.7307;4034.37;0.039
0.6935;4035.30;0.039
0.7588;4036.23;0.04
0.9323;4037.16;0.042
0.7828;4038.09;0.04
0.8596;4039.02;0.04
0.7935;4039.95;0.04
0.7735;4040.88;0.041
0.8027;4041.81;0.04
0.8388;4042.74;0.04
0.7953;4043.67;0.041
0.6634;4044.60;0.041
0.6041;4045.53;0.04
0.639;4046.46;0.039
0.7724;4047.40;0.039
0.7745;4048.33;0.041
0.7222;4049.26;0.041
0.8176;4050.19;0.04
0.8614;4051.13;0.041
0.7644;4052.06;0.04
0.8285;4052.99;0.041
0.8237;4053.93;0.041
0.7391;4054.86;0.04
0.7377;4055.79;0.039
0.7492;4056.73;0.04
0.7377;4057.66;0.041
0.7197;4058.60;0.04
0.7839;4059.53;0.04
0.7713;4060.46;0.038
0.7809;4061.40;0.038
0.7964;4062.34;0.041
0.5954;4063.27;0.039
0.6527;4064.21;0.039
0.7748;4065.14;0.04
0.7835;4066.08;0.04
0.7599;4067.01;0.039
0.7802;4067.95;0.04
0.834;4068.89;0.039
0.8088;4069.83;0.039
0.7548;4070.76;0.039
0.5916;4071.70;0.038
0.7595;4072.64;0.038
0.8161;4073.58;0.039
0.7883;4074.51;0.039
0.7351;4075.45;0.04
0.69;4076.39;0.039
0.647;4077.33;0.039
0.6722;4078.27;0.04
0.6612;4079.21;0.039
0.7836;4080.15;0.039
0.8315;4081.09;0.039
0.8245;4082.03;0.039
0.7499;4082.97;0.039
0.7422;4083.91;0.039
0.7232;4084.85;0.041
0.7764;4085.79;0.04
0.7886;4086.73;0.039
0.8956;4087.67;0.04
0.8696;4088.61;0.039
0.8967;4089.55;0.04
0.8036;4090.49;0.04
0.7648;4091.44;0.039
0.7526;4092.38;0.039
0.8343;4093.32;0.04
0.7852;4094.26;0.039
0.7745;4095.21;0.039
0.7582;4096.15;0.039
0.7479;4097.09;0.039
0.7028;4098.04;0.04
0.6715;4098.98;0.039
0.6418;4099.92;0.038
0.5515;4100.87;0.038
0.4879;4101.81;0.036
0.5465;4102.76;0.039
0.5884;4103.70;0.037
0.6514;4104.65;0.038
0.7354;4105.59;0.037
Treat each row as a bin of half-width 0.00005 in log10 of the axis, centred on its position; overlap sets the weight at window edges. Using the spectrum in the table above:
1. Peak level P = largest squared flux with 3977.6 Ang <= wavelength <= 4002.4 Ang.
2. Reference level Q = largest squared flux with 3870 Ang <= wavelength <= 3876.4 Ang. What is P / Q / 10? 0.113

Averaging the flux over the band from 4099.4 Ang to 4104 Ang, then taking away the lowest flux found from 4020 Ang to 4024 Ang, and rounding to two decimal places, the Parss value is -0.12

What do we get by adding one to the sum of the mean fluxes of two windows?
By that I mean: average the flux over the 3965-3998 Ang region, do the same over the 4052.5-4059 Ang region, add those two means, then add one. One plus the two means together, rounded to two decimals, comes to 2.34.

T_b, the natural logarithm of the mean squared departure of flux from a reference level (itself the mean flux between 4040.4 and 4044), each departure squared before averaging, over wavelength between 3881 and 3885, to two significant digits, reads -3.3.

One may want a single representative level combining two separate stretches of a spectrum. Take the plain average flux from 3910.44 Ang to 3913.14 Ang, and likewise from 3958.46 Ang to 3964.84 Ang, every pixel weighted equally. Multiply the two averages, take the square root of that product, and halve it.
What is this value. 0.30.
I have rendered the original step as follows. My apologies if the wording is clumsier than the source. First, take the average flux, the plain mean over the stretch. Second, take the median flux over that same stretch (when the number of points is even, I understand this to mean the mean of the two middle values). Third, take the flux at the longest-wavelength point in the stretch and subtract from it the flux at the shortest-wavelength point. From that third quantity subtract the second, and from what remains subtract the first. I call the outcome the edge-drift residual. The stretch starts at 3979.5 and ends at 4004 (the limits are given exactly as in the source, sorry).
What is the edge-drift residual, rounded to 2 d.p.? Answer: -1.42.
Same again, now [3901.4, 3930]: -1.58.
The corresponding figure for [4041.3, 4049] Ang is -1.54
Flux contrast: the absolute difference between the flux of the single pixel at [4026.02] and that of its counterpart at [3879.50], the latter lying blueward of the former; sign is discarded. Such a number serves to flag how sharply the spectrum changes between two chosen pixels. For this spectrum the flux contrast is 0.11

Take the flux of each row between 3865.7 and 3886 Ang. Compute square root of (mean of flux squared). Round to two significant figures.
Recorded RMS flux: 0.64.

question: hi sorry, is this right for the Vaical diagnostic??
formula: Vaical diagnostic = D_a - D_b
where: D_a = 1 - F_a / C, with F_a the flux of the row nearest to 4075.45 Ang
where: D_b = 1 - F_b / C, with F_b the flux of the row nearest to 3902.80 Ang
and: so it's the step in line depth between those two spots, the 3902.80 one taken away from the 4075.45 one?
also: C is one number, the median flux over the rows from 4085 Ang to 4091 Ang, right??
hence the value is -0.18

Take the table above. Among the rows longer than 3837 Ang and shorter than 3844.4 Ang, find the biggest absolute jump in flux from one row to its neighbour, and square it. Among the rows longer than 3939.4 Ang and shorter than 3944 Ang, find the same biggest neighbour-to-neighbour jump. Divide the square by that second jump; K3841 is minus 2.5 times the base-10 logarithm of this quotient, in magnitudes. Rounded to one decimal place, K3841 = 0.3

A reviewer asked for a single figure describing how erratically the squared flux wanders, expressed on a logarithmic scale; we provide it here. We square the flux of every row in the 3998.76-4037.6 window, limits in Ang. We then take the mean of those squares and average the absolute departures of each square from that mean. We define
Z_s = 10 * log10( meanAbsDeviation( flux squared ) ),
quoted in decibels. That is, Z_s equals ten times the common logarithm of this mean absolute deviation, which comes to -11.5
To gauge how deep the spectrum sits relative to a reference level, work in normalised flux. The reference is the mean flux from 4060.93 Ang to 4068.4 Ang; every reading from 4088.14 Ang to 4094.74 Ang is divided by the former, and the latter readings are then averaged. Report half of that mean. 0.55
